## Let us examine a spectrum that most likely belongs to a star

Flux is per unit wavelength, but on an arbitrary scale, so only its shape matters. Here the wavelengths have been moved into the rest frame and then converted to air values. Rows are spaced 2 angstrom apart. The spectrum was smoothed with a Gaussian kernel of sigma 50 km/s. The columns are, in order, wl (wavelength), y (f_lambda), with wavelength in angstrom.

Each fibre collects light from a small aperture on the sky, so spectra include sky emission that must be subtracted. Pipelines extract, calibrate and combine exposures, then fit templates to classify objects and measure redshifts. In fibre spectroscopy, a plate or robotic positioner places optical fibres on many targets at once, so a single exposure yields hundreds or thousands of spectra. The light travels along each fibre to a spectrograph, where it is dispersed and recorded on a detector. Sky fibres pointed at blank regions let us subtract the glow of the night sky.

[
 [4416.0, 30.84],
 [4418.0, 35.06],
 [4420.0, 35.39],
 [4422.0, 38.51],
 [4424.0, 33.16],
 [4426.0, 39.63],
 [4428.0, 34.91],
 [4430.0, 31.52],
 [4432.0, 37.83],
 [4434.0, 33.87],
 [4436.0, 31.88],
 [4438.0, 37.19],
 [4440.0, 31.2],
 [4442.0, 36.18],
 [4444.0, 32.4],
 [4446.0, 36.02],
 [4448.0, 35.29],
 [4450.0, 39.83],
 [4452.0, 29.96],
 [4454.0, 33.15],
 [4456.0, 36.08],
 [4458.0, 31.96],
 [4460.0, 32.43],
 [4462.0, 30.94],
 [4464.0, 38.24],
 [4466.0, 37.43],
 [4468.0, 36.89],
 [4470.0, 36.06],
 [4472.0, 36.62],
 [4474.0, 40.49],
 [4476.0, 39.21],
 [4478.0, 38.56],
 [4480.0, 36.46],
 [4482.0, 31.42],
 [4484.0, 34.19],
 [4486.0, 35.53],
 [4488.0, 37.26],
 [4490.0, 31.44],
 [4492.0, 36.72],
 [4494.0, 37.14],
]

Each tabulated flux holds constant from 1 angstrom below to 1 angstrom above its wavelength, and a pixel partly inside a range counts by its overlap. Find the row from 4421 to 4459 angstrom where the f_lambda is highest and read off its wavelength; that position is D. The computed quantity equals 4450.0 angstrom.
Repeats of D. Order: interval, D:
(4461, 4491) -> 4474.0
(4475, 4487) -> 4476.0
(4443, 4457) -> 4450.0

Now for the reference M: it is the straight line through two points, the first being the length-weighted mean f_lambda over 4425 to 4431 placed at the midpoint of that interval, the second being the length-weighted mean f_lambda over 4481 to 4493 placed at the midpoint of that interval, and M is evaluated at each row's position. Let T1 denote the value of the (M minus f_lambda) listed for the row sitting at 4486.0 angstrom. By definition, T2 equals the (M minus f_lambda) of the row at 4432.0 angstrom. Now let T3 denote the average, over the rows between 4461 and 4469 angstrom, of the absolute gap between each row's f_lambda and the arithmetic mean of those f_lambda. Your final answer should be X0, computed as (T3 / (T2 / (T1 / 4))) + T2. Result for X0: -2.3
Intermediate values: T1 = -1.1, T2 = -2.54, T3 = 2.5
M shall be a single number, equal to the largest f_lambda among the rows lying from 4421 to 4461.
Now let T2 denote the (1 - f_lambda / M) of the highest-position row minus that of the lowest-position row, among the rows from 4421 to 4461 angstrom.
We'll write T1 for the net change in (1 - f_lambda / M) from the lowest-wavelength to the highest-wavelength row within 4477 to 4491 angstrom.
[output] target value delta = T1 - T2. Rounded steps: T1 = 0.18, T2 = 0.15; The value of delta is 0.03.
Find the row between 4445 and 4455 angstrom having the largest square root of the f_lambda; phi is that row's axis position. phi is 4450.0 angstrom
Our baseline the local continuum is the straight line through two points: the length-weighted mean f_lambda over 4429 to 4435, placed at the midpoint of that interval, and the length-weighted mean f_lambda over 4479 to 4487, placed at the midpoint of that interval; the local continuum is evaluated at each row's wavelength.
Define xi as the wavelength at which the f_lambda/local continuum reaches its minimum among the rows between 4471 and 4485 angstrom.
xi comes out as 4482.0 angstrom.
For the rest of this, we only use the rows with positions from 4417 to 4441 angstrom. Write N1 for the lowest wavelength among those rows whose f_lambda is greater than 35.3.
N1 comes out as 4420.0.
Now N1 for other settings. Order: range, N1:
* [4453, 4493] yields 4456.0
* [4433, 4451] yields 4438.0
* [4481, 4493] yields 4486.0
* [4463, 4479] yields 4464.0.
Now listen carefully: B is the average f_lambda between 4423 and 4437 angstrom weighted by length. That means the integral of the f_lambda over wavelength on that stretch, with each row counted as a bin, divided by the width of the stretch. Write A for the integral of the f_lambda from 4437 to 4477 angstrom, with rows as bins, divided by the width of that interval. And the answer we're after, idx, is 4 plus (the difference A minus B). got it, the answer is 4.7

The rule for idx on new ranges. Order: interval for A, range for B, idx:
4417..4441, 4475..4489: 2.9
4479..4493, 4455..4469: 3.9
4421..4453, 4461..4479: 1.8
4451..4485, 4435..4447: 5.2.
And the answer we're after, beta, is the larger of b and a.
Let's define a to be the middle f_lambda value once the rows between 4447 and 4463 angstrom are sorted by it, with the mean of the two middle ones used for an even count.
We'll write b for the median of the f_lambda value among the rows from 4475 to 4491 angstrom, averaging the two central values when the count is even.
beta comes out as 36.0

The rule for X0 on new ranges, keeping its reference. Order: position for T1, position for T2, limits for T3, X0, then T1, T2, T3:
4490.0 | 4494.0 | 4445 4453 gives -3.5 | 2.9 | -2.82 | 2.7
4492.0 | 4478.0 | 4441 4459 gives -3.6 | -2.4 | -3.99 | 2.4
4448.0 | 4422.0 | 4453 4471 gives -3.0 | -0.3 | -3.06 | 2.4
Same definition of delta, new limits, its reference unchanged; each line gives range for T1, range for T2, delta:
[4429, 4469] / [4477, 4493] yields -0.18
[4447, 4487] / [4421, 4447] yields -0.07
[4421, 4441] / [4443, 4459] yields 0.17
